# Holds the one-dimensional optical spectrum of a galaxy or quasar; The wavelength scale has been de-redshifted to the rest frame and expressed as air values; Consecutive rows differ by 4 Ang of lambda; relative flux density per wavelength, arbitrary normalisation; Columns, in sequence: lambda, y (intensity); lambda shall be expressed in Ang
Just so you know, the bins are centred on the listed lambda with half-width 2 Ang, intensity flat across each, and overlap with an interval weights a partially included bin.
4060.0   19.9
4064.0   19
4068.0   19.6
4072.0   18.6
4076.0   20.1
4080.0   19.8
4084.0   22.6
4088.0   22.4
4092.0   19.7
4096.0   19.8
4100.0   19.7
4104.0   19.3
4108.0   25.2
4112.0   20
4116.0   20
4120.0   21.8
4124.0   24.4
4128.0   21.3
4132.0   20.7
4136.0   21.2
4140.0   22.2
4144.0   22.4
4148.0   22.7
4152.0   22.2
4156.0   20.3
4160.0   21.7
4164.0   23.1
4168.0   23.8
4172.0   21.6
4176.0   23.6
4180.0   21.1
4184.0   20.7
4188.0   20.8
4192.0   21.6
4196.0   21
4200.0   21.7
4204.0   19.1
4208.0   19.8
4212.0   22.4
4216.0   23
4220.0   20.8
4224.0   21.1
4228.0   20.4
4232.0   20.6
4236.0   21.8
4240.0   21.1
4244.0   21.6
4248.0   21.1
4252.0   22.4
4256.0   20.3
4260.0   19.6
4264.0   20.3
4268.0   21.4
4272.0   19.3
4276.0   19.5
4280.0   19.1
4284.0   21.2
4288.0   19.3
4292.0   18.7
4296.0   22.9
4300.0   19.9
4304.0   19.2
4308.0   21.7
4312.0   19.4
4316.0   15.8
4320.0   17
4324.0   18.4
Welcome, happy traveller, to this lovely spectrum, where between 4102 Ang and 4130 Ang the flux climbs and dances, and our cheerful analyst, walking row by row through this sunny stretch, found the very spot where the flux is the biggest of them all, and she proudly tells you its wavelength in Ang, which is 4108.0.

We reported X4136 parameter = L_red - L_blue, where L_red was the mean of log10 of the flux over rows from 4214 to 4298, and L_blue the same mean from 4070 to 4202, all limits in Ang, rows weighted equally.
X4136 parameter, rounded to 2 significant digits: -0.014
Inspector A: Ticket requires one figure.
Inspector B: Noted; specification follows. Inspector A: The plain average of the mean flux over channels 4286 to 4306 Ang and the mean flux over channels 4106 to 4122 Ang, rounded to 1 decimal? 20.9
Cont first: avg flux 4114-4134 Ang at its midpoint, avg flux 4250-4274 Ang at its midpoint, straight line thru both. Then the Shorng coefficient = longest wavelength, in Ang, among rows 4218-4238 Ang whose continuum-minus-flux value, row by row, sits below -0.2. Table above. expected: 4236.0 Ang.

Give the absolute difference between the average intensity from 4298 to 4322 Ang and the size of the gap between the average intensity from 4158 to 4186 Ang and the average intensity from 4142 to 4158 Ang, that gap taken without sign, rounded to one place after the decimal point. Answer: 18.5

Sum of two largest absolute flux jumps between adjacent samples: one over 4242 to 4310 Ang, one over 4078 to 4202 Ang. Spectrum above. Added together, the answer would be 10.1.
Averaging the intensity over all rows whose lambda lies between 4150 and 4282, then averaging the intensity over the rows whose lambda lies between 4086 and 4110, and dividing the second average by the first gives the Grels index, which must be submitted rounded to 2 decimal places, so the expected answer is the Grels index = 0.99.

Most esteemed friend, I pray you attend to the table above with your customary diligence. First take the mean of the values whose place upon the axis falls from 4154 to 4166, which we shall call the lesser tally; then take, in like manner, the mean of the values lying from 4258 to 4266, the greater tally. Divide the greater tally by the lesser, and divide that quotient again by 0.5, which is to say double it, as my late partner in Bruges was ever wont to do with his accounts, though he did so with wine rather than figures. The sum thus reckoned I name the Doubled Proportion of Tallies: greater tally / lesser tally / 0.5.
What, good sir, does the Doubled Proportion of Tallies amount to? 1.84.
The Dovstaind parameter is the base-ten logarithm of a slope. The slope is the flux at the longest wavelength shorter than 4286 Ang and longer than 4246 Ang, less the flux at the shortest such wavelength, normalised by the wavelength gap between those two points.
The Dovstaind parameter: -2.6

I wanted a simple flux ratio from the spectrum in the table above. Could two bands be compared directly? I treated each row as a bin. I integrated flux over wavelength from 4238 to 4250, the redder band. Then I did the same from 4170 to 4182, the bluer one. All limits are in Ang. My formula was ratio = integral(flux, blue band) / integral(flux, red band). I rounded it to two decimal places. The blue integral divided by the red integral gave 1.04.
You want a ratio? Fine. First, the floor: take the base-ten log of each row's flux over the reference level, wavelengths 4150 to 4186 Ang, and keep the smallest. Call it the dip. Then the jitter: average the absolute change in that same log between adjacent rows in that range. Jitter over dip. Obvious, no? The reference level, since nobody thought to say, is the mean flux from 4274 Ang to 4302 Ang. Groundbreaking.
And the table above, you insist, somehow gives 7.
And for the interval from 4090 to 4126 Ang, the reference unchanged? -2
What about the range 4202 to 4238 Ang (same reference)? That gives -1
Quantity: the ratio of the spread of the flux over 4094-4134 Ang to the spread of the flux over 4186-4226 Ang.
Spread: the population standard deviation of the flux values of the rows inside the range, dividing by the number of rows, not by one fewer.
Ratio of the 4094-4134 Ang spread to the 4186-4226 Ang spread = 1.79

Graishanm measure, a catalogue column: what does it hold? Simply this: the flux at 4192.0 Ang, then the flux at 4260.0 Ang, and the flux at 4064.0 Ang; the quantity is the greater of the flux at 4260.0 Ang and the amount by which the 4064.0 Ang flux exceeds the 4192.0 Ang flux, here 19.6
